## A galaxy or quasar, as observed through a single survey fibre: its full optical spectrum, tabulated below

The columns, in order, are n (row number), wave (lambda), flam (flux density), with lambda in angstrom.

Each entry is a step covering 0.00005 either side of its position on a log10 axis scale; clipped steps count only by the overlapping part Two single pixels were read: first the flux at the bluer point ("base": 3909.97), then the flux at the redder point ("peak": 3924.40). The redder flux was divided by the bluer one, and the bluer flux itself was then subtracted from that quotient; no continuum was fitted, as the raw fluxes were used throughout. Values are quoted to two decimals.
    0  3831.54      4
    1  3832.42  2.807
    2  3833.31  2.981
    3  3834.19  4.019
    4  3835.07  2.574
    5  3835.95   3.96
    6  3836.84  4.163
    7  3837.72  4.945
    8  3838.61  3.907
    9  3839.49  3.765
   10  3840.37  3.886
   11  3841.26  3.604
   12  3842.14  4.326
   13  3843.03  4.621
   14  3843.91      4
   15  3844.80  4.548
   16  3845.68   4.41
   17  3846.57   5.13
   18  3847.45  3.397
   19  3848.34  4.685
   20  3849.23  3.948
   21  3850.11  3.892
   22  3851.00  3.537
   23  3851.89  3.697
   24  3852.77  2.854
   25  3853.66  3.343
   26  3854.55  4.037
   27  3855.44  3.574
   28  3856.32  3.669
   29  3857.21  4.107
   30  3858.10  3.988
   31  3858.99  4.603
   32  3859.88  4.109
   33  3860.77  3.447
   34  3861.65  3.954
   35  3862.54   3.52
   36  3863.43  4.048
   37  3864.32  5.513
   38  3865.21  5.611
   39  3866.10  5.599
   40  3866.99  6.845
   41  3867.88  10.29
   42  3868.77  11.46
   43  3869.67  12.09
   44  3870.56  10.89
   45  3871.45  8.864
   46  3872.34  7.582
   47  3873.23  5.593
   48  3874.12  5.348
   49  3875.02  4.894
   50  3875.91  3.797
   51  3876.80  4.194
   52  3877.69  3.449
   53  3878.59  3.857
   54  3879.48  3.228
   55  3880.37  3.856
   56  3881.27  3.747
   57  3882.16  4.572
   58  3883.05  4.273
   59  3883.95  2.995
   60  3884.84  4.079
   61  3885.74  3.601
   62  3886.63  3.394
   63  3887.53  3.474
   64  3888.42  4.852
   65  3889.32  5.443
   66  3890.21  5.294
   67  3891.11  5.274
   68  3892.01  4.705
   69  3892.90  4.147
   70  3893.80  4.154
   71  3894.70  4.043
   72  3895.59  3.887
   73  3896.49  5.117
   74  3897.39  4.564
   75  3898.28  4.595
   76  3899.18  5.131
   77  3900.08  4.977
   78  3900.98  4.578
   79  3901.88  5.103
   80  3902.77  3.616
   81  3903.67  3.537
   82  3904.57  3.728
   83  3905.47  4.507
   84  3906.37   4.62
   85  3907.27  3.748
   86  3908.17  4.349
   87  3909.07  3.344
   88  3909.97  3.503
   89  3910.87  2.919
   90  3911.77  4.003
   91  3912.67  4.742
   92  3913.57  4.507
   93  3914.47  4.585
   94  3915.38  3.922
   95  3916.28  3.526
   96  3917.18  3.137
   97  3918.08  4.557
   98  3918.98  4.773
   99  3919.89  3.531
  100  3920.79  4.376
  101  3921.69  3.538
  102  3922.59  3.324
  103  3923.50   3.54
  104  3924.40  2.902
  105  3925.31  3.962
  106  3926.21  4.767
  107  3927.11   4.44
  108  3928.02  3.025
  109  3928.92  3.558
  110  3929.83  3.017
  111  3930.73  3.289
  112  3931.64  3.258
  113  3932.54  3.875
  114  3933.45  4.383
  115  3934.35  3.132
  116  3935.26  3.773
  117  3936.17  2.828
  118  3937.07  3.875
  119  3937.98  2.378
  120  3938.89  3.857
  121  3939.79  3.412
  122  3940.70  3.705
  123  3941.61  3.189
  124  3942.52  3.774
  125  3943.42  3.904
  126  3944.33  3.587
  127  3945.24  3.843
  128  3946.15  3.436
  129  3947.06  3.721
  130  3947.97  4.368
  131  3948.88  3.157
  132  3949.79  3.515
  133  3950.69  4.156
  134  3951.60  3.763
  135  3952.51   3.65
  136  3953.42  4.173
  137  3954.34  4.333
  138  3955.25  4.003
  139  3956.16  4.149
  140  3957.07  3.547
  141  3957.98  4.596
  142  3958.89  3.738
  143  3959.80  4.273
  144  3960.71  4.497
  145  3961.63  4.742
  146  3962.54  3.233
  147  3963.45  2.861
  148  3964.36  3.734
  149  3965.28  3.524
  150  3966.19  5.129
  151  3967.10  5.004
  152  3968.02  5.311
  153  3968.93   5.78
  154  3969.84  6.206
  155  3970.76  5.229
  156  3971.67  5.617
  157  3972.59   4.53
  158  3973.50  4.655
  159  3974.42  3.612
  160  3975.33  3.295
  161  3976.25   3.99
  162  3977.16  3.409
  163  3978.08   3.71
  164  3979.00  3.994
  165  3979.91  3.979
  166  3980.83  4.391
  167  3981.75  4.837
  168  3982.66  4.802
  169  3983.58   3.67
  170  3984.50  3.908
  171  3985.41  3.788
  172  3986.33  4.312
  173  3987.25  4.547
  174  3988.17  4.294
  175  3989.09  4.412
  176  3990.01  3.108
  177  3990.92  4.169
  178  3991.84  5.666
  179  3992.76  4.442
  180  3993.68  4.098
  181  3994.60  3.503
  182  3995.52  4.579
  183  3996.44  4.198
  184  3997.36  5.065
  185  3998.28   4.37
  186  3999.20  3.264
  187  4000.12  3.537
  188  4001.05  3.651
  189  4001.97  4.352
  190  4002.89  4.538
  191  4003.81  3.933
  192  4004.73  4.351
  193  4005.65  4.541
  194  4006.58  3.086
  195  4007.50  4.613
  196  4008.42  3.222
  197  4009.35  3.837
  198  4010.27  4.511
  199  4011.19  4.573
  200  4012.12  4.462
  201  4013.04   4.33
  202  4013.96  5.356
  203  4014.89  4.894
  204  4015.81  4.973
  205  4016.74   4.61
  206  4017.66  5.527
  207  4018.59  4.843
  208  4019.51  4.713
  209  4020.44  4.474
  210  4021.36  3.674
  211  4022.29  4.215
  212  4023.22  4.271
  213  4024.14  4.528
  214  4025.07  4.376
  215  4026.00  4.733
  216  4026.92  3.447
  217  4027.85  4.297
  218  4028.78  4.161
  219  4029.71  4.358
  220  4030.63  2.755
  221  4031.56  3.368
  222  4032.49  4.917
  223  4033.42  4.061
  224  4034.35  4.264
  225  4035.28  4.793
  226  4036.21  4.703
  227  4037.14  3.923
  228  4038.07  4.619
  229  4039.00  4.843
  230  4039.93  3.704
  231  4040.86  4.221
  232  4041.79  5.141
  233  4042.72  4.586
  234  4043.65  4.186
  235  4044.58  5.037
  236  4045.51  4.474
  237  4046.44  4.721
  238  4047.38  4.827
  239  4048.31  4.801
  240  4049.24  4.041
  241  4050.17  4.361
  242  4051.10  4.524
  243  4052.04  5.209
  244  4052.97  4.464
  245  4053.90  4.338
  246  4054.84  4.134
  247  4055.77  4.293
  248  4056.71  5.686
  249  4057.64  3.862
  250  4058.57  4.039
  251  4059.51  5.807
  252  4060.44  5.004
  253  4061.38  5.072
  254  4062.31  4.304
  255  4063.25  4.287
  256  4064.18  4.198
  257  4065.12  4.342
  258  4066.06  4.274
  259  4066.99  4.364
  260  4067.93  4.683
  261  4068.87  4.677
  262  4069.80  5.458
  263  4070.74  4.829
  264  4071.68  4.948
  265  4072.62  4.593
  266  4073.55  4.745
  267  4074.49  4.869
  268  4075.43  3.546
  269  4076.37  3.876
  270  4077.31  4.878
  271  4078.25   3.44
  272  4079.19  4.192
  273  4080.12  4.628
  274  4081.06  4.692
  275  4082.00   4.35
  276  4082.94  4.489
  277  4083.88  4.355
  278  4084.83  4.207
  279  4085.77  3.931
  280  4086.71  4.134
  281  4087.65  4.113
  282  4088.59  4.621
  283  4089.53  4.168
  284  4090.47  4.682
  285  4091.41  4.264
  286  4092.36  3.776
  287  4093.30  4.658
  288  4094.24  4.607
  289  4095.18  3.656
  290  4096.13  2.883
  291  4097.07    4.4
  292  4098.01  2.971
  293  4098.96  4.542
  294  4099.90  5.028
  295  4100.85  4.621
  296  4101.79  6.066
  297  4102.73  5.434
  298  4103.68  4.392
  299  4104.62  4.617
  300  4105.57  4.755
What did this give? -2.67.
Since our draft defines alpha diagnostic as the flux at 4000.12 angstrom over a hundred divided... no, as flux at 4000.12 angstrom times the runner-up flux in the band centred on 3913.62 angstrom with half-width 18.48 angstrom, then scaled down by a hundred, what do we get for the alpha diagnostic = 0.18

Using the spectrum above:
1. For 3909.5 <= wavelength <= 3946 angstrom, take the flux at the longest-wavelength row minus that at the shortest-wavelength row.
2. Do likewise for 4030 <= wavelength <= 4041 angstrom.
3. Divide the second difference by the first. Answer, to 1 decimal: 4.3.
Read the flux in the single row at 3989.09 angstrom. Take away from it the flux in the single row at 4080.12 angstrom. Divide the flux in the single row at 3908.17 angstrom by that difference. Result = -20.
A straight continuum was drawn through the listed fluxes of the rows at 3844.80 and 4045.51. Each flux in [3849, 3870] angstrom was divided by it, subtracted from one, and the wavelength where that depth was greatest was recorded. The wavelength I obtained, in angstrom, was 3852.77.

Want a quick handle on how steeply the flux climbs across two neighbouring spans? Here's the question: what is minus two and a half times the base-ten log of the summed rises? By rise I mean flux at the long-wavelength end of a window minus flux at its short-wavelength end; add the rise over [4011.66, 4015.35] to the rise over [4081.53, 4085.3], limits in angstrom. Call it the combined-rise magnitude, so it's 1.3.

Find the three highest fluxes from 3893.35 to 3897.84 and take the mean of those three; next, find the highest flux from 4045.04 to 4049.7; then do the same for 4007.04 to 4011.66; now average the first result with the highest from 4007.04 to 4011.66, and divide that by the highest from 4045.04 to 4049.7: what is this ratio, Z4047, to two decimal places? 0.96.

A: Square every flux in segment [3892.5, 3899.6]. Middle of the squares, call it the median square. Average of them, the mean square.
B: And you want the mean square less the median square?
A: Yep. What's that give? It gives 1.0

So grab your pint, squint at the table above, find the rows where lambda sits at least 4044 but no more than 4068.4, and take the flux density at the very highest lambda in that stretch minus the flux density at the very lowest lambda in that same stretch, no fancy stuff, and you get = -0.4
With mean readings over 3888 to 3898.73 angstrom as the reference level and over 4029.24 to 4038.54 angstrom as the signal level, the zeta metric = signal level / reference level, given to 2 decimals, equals 0.89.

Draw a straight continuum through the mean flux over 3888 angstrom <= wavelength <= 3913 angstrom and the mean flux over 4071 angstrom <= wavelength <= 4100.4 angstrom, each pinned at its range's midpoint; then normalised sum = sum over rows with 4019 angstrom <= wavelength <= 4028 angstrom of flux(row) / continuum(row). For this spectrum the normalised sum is 9.9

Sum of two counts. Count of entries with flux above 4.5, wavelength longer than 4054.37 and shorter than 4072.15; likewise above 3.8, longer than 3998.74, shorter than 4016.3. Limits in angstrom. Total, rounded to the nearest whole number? 23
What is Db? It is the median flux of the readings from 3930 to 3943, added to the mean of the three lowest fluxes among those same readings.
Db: 6.3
